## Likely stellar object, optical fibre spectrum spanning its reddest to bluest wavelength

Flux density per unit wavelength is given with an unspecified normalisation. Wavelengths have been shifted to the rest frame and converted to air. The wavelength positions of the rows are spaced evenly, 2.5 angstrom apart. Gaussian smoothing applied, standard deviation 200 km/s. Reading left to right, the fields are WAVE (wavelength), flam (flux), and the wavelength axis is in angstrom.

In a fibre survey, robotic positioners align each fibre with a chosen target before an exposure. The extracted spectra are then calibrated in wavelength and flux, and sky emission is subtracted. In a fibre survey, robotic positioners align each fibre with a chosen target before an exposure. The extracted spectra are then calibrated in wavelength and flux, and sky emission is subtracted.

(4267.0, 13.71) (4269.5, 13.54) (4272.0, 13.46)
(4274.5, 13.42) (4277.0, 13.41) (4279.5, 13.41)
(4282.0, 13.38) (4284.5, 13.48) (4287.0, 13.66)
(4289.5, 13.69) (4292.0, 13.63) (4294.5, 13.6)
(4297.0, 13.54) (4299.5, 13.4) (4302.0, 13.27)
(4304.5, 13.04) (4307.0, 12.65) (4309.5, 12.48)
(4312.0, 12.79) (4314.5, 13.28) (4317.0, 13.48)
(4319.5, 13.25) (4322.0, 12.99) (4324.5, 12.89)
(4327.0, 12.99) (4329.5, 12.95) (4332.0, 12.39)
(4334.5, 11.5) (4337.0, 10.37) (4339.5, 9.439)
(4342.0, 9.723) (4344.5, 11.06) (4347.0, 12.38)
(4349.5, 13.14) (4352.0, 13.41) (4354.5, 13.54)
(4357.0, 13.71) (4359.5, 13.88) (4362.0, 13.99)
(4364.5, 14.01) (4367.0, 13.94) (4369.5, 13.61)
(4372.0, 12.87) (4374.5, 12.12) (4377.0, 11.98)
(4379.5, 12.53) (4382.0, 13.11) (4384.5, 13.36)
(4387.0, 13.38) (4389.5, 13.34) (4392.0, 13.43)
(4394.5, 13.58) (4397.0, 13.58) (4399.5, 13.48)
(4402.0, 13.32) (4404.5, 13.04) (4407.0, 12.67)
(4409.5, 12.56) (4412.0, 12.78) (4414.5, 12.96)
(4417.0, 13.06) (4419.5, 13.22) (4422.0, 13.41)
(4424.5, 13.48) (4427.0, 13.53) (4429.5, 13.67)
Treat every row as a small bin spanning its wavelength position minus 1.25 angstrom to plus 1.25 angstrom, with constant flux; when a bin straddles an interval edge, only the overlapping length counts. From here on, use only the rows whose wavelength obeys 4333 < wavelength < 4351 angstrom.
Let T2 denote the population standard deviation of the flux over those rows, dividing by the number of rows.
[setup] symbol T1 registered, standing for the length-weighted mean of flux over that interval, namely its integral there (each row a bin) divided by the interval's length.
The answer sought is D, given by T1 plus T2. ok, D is 12.40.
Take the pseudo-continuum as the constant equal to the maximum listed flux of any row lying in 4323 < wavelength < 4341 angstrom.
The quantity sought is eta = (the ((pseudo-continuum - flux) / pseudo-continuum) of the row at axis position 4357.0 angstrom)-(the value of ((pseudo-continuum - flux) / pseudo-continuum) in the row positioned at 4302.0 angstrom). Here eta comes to -0.03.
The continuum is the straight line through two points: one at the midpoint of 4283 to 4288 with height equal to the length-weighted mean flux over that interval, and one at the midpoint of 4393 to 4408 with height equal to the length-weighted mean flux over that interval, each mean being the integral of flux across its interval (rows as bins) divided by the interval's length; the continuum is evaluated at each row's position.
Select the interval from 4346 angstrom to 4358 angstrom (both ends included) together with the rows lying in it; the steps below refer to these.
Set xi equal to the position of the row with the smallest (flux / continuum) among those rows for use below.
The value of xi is 4347.0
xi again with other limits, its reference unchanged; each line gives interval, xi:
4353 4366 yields 4354.5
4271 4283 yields 4282.0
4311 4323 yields 4312.0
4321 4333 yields 4332.0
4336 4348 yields 4339.5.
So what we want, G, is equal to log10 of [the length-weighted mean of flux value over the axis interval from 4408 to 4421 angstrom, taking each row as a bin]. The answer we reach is 1.111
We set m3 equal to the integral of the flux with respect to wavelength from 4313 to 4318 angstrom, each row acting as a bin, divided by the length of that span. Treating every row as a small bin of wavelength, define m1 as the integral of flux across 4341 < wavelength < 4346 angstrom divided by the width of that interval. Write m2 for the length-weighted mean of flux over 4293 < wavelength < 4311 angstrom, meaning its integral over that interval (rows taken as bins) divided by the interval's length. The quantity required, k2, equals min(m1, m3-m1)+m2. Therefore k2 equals 16.0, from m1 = 10.5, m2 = 13.1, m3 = 13.35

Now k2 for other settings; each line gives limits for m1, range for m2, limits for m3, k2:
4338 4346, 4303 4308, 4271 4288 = 16.2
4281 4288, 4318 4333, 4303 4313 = 12.2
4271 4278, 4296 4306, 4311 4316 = 12.9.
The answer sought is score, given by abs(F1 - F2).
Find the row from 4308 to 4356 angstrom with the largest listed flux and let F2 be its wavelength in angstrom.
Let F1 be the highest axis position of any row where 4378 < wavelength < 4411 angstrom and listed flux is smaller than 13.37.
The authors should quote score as 55.0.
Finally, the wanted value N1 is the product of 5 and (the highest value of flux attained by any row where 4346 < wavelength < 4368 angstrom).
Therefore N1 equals 70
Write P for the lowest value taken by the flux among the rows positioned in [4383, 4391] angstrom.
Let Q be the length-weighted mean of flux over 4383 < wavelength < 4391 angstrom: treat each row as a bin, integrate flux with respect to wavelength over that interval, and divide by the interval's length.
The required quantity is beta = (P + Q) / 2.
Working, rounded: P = 13.34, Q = 13.4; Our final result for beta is 13.3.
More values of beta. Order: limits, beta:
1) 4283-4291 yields 13.5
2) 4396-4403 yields 13.4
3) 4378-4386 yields 12.8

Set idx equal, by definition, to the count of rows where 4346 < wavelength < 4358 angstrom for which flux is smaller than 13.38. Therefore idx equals 2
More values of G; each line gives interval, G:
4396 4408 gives 1.121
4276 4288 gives 1.129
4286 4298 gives 1.134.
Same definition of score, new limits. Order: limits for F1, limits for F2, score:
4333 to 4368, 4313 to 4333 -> 32.5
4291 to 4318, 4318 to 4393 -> 50.0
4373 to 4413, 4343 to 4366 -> 47.5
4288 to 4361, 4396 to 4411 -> 47.5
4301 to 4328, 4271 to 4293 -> 37.5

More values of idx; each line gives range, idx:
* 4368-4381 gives 4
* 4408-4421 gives 5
